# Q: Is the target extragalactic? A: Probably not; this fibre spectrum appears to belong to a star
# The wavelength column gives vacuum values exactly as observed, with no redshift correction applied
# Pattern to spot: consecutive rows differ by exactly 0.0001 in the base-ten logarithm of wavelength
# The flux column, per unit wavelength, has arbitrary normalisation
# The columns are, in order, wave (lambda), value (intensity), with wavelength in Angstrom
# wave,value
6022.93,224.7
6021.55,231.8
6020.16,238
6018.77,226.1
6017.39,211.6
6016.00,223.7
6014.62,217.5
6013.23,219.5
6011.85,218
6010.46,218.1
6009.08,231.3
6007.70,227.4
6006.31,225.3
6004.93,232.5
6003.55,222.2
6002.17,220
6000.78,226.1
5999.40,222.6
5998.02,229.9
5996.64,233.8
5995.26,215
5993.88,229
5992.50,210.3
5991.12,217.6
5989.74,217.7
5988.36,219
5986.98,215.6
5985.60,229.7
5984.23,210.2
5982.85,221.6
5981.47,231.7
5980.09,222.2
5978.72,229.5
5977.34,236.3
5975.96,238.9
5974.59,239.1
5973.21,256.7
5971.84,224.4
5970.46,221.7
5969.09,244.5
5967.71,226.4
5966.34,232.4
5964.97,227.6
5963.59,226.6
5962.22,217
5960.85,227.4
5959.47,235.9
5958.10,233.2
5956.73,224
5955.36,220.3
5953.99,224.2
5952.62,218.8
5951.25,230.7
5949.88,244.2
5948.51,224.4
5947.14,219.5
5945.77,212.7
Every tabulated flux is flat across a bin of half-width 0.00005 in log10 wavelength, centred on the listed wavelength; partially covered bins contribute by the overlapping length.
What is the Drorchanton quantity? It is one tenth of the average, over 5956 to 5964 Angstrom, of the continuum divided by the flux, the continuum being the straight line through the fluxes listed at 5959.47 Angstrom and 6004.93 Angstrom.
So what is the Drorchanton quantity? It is 0.104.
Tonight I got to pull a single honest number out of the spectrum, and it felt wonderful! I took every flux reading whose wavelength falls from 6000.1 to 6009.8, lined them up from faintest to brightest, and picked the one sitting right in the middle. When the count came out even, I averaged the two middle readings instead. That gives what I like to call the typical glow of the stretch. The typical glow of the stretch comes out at 226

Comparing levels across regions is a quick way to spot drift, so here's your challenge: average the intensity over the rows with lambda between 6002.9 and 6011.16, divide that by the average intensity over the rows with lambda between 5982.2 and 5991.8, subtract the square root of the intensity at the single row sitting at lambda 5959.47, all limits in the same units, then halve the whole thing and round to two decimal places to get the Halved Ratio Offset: -7.16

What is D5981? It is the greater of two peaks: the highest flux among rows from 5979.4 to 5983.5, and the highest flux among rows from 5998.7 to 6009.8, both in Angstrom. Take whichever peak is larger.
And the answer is 232.5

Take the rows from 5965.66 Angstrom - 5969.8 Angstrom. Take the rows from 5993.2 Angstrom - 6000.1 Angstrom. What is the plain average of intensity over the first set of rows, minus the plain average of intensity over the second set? 8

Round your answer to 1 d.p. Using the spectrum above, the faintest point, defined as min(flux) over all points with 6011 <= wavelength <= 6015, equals 217.5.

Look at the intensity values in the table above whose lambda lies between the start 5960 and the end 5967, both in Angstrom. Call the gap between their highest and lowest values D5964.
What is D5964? 15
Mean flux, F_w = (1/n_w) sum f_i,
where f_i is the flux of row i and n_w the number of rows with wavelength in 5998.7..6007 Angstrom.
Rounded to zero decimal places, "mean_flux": 225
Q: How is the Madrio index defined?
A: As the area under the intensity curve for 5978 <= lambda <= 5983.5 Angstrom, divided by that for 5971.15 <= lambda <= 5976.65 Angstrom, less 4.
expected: -3.06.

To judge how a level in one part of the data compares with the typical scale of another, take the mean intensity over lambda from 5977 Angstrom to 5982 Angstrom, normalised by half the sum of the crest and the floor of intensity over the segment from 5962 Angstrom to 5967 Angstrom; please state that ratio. 1.02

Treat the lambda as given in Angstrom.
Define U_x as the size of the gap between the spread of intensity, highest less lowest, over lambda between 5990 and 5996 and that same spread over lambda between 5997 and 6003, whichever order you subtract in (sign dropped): 8.8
